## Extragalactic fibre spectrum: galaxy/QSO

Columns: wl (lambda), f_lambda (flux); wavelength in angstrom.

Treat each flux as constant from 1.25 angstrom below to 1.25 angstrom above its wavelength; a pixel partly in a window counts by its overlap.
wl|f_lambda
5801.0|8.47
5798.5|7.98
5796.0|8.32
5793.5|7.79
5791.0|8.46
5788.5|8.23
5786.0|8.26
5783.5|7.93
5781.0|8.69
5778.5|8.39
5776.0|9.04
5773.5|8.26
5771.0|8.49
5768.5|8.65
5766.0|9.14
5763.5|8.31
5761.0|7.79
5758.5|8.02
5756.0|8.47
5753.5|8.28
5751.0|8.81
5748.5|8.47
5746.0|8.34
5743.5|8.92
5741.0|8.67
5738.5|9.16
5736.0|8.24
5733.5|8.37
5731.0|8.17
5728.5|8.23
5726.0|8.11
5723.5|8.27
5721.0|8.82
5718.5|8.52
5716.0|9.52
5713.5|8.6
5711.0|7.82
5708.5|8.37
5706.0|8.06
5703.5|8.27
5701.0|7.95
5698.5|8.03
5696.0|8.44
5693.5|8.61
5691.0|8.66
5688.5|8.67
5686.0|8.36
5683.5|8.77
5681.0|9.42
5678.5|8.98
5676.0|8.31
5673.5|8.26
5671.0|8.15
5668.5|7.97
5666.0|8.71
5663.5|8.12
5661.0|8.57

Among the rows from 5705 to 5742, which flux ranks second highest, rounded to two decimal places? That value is 9.16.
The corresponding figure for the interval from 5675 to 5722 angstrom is 9.42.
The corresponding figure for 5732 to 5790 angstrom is 9.14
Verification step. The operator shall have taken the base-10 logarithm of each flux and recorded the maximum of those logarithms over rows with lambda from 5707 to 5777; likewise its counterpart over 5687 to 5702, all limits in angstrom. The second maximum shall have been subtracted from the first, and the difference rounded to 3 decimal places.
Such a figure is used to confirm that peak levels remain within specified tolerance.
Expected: 0.041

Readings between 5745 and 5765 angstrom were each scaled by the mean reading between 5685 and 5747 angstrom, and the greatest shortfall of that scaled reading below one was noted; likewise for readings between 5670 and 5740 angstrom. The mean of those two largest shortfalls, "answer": 0.076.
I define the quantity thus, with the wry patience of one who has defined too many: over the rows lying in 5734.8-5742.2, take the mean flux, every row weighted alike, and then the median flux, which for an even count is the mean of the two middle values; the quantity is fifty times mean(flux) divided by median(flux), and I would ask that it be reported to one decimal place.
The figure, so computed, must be 50.1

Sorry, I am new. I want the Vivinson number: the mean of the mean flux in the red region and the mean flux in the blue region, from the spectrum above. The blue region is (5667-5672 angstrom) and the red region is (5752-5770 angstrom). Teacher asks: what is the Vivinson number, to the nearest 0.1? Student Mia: 8.2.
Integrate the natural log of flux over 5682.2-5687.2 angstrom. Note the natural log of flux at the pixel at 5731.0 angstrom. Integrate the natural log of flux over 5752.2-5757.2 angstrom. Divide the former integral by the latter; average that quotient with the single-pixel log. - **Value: 1.56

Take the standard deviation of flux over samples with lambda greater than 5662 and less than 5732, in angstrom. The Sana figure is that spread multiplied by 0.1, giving 0.041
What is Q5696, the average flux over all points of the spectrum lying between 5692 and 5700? 8.36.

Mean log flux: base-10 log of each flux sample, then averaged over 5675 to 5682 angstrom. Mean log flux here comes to 0.949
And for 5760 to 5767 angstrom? 0.924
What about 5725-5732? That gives 0.912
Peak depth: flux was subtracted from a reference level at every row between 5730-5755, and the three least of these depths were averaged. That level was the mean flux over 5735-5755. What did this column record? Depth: -0.35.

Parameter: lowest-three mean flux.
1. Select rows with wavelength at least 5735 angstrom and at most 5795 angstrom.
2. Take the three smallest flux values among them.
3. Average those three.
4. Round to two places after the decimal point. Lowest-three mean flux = 7.84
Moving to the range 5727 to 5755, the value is 8.21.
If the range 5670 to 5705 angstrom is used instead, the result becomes 8.04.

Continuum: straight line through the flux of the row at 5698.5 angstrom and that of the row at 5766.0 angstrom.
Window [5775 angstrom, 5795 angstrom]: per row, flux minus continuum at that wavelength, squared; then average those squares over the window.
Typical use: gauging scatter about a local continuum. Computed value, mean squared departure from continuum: 1.4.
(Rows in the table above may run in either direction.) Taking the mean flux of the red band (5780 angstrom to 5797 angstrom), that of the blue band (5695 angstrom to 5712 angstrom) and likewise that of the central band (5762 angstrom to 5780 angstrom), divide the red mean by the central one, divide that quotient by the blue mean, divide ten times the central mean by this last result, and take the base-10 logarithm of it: 2.86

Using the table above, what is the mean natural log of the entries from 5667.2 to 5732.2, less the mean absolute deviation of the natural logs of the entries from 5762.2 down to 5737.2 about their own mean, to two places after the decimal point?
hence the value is 2.09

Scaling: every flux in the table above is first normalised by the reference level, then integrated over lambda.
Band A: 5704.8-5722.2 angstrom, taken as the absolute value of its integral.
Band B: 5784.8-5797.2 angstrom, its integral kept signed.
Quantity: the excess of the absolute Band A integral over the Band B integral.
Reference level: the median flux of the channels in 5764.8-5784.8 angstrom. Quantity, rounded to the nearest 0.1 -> 5.4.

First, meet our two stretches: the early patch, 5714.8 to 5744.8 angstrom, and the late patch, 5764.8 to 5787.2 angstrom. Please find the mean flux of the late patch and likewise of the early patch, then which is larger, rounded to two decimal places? 8.58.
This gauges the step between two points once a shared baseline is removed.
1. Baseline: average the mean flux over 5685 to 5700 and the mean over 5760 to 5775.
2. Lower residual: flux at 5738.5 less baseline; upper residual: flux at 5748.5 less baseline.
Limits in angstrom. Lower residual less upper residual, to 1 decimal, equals 0.7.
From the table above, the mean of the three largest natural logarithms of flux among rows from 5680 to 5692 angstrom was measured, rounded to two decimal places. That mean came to 2.19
